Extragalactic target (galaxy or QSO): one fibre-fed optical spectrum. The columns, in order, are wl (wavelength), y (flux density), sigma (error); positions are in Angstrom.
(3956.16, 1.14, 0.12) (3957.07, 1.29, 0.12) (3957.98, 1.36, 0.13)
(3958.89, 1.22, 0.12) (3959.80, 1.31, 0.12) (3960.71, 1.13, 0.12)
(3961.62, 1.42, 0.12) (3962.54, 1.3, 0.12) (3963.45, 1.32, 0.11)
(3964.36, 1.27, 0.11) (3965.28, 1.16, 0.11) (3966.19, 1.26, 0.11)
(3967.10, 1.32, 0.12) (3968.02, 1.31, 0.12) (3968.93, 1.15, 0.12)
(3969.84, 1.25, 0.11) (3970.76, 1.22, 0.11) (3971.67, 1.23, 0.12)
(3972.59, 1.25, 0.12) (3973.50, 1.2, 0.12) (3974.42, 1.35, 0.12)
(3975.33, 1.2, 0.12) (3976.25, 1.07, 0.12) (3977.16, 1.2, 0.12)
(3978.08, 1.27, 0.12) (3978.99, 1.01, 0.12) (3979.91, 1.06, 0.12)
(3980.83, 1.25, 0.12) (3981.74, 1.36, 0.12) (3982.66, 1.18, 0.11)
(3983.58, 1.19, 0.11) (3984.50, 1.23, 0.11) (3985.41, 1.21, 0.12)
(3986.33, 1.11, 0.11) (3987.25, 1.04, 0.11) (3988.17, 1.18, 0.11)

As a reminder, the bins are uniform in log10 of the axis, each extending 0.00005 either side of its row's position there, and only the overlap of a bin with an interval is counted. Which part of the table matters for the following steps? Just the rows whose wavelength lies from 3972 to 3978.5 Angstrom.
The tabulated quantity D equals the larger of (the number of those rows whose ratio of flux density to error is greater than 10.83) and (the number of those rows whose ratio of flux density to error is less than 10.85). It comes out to 6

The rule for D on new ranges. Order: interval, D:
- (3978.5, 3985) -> 5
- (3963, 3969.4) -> 5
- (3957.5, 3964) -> 4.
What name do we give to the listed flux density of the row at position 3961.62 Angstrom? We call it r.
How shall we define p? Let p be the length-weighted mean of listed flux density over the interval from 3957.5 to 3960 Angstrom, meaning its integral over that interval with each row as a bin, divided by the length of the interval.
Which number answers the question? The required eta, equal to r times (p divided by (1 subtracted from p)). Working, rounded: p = 1.30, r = 1.42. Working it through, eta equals 6.2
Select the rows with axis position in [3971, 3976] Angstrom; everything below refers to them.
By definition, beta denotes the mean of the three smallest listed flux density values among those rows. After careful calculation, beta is 1.21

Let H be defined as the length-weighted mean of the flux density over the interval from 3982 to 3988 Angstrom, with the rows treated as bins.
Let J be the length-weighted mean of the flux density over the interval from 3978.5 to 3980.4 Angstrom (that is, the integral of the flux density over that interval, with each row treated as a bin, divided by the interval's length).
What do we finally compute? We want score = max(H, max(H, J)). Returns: 1.17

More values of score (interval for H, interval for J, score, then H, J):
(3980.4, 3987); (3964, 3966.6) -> 1.23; 1.213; 1.23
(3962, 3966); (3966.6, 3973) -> 1.26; 1.263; 1.25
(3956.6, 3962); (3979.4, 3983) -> 1.29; 1.288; 1.21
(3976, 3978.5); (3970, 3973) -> 1.23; 1.189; 1.23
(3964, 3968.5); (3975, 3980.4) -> 1.26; 1.262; 1.13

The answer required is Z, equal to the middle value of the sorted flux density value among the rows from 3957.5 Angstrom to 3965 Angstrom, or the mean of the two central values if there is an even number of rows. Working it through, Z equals 1.305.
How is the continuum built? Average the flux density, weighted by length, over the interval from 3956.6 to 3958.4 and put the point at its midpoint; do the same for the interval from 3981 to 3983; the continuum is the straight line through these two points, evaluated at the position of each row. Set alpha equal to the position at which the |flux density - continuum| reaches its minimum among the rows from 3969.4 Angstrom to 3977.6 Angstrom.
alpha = 3972.59 Angstrom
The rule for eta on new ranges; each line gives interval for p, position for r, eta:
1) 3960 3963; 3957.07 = 5.8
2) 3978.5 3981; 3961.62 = 16.8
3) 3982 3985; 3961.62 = 8.2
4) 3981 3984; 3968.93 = 5.8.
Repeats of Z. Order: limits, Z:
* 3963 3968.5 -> 1.290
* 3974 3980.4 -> 1.200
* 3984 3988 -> 1.160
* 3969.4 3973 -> 1.240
